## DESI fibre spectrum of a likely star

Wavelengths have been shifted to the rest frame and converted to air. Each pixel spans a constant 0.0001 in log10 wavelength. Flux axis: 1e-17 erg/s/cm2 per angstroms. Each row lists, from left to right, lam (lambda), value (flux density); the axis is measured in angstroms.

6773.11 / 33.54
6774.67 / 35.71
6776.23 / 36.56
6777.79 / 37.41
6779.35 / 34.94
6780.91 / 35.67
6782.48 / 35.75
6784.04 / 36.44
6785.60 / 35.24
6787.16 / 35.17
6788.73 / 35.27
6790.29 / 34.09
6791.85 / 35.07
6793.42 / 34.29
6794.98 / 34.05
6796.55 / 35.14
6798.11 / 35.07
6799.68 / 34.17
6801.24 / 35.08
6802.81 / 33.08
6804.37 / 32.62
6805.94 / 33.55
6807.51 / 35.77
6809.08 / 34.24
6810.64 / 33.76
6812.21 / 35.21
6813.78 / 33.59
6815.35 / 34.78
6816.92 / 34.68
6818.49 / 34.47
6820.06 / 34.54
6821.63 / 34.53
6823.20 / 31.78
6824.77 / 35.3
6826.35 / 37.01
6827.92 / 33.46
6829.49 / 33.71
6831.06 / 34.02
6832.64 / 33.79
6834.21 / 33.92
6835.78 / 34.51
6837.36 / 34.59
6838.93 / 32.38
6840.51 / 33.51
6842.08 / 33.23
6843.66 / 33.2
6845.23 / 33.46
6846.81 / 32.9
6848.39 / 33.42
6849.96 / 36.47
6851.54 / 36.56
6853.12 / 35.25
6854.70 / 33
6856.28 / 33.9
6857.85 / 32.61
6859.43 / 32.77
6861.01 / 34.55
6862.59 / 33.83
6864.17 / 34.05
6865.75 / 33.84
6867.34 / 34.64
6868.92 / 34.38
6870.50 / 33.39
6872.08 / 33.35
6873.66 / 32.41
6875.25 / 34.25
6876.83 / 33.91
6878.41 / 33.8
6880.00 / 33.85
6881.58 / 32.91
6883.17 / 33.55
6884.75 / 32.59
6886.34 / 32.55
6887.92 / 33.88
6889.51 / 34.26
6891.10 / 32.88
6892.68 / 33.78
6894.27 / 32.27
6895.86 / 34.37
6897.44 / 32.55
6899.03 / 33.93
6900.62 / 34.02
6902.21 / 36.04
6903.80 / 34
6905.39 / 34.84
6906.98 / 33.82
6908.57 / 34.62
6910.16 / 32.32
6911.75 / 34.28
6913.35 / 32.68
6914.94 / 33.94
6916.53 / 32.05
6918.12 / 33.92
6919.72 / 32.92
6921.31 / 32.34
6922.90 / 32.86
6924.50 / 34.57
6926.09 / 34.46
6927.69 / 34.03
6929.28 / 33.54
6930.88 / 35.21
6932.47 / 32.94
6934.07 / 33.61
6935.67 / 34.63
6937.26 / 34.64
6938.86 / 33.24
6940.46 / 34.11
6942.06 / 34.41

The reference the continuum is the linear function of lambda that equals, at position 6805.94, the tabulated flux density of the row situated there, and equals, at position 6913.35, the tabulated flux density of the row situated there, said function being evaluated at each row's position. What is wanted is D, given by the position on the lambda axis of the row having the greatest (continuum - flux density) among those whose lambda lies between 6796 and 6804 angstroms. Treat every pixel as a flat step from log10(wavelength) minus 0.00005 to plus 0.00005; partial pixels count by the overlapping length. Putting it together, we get 6802.81 angstroms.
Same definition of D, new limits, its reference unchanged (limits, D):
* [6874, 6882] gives 6881.58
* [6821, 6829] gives 6823.20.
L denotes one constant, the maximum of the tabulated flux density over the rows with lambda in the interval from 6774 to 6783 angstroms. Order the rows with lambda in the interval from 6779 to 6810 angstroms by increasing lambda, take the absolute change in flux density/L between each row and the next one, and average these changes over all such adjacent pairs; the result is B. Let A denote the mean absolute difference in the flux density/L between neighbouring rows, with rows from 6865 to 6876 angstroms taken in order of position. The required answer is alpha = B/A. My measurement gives 1.05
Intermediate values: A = 0.022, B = 0.0227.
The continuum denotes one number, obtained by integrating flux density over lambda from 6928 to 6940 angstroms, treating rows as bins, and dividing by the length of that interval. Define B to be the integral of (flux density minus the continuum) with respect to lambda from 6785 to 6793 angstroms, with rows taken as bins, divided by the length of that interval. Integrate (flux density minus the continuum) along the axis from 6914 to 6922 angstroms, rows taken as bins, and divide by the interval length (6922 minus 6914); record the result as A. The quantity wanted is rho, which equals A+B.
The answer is -0.01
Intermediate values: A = -1.0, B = 0.9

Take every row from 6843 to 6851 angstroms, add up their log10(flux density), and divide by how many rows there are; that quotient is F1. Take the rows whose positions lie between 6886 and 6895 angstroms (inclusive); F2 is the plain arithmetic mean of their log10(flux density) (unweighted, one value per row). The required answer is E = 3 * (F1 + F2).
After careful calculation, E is 9.16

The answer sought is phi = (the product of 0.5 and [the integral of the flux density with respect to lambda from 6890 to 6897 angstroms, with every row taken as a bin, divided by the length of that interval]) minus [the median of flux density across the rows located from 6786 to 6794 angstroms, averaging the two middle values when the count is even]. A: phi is -18.4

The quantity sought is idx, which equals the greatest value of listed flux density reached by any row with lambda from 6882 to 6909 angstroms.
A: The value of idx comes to 36.04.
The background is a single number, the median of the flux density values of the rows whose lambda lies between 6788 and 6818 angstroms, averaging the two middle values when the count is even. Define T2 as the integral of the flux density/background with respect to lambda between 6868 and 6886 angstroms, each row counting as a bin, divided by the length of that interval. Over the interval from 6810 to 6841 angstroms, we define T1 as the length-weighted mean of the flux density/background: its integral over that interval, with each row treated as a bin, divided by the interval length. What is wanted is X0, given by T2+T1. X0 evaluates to 1.97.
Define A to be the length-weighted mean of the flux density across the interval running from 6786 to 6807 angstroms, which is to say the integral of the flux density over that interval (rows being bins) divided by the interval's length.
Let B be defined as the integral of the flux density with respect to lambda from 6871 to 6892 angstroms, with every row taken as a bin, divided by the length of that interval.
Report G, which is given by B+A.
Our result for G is 67.8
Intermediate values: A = 34.4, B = 33.4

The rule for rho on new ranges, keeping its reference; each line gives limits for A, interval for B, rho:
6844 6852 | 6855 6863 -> -0.09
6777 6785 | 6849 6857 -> 3.06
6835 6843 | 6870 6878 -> -0.86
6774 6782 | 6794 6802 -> 2.77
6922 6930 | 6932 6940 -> -0.24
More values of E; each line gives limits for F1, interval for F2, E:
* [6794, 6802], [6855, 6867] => 9.20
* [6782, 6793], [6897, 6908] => 9.24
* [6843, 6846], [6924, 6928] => 9.18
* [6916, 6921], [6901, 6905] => 9.19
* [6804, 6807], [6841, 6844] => 9.12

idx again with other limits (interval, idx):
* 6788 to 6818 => 35.77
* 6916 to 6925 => 34.57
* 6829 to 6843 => 34.59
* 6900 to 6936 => 36.04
